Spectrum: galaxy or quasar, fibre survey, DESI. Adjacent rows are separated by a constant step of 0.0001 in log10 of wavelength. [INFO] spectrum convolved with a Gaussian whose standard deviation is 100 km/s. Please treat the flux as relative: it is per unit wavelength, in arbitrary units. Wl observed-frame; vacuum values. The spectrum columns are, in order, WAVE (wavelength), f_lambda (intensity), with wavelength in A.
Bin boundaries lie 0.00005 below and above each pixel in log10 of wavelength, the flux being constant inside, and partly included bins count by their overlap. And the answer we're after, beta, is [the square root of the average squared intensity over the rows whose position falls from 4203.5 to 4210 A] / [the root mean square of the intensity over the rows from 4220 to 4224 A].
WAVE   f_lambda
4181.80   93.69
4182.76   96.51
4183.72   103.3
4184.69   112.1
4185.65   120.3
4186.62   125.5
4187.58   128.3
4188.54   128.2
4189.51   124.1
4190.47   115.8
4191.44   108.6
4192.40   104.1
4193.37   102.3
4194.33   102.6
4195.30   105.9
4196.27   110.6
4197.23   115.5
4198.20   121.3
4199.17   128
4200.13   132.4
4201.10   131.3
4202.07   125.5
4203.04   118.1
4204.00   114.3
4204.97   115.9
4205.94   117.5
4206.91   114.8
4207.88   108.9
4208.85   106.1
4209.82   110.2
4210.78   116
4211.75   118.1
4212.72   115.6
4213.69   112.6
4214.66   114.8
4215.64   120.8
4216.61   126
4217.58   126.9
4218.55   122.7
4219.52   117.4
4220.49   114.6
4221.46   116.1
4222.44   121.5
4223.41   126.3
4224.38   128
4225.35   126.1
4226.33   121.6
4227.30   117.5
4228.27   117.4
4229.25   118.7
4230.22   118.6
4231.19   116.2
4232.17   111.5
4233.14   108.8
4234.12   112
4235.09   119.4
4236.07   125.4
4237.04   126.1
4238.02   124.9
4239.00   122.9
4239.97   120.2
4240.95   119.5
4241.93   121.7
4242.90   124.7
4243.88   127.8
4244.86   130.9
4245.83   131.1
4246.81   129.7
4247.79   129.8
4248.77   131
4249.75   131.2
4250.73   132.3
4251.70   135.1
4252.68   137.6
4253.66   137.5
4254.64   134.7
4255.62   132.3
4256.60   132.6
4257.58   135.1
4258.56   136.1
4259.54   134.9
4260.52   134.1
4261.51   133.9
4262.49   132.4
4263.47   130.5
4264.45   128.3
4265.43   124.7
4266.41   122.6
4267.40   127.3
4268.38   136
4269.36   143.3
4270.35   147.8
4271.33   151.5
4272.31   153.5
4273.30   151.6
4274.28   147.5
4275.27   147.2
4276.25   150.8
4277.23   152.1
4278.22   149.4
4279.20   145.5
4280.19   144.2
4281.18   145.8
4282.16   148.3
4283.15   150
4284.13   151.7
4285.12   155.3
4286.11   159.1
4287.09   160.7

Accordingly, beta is 0.94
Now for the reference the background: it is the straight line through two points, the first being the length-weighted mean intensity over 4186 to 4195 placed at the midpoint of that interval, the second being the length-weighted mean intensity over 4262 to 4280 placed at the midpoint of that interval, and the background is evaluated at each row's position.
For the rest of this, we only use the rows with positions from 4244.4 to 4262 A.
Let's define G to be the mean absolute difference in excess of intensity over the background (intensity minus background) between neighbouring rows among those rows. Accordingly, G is 1.2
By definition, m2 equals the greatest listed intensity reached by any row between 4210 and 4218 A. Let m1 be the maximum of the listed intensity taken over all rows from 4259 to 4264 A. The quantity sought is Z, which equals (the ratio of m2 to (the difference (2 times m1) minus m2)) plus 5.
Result 5.89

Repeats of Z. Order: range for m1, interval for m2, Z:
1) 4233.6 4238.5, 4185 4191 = 6.04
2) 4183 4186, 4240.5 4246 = 6.20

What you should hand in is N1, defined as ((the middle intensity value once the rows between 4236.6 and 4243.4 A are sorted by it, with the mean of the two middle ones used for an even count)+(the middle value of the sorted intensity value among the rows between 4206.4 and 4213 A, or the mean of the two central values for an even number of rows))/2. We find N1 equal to 119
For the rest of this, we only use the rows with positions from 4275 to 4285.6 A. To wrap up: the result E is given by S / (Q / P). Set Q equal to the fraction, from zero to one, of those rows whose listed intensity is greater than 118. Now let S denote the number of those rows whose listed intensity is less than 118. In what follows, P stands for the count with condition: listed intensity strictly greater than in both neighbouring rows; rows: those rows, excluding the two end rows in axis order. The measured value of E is 0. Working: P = 1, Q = 1.0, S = 0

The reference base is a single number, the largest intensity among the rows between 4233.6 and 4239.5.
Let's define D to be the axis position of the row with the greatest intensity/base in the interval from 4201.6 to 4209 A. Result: 4202.07 A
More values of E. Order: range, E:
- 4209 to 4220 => 26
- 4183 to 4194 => 13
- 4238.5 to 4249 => 0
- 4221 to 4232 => 13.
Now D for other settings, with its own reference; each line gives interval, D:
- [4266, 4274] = 4272.31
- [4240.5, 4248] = 4245.83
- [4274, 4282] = 4277.23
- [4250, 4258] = 4252.68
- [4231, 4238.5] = 4237.04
